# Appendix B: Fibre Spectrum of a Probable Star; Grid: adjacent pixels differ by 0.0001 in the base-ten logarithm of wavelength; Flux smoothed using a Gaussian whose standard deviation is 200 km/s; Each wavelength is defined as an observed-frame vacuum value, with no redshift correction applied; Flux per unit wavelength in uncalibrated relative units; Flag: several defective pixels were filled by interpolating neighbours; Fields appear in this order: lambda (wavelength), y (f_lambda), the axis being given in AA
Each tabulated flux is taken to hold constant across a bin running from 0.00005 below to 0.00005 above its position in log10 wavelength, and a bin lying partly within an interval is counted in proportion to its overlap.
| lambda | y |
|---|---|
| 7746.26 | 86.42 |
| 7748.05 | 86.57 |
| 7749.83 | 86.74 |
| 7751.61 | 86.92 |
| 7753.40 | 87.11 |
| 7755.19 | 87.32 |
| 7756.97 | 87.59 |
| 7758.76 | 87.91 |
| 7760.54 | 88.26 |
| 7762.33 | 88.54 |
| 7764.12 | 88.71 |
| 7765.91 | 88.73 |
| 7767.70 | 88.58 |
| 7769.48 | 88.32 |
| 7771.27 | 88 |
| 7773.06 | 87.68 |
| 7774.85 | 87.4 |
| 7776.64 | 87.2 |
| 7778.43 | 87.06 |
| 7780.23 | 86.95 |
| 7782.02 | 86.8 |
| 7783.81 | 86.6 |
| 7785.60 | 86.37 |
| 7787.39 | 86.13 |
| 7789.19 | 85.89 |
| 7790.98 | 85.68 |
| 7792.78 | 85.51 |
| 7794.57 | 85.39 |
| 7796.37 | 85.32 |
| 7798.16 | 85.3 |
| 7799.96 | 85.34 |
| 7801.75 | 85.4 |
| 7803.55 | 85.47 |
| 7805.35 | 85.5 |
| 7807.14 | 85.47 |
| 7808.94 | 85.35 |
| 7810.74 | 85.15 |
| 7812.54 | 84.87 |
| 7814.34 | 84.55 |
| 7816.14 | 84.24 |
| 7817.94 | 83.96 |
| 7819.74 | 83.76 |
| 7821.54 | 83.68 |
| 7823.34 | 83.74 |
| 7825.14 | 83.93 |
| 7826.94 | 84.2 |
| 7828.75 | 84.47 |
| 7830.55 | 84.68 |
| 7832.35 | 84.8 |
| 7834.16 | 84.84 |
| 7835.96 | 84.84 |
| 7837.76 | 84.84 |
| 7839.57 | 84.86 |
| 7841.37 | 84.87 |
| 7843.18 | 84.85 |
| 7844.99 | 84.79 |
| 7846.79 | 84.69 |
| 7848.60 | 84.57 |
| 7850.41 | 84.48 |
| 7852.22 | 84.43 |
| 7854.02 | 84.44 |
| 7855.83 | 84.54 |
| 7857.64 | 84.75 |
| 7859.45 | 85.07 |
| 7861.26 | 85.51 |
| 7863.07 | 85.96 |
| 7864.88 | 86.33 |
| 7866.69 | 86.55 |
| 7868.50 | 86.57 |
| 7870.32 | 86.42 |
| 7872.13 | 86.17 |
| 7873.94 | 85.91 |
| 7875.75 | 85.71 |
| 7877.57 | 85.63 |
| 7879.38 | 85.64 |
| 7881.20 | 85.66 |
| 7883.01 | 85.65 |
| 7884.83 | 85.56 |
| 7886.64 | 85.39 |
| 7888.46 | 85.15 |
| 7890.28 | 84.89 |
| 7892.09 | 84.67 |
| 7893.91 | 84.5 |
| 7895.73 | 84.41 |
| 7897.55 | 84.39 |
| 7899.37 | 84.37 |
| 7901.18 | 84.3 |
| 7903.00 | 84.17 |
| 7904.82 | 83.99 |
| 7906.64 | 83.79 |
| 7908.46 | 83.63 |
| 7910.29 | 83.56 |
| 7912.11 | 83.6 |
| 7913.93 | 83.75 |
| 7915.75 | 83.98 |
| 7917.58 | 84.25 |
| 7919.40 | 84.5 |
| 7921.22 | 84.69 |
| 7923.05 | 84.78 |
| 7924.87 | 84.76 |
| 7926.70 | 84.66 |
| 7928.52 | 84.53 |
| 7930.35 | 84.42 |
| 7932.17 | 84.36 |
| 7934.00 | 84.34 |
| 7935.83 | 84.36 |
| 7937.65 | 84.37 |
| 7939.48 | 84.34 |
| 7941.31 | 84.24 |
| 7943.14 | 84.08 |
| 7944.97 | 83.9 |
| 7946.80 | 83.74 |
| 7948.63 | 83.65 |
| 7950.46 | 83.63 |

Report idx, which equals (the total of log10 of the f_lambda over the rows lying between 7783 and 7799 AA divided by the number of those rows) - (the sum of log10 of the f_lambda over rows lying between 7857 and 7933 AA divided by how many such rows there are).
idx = 0.0045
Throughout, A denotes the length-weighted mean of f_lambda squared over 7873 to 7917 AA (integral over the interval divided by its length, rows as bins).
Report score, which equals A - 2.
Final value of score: 7168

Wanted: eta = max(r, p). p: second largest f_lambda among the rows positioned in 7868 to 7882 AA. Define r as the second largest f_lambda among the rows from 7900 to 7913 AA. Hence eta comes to 86.4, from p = 86.42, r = 84.17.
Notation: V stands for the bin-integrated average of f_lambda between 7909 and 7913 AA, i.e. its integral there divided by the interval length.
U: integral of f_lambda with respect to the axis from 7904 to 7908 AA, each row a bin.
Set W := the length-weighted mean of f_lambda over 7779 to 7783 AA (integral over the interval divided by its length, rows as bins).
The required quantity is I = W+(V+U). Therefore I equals 506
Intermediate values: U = 336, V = 83.4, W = 86.8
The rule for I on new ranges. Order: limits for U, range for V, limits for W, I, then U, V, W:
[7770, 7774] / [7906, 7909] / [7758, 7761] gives 523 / 351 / 83.7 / 88.3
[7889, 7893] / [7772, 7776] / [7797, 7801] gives 512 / 339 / 87.5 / 85.5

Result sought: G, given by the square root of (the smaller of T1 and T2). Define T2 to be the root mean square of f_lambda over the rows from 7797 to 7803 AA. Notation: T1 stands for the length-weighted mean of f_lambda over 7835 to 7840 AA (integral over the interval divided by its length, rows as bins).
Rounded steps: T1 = 84.9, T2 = 85.3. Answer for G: 9.21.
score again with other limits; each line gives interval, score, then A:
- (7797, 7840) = 7176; 7178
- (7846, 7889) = 7300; 7302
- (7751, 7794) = 7618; 7620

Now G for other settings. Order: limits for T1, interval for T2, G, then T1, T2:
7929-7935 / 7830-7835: 9.18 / 84.3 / 84.8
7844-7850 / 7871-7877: 9.20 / 84.6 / 85.9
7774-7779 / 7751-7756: 9.33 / 87.3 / 87.1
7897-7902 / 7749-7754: 9.19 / 84.5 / 86.9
